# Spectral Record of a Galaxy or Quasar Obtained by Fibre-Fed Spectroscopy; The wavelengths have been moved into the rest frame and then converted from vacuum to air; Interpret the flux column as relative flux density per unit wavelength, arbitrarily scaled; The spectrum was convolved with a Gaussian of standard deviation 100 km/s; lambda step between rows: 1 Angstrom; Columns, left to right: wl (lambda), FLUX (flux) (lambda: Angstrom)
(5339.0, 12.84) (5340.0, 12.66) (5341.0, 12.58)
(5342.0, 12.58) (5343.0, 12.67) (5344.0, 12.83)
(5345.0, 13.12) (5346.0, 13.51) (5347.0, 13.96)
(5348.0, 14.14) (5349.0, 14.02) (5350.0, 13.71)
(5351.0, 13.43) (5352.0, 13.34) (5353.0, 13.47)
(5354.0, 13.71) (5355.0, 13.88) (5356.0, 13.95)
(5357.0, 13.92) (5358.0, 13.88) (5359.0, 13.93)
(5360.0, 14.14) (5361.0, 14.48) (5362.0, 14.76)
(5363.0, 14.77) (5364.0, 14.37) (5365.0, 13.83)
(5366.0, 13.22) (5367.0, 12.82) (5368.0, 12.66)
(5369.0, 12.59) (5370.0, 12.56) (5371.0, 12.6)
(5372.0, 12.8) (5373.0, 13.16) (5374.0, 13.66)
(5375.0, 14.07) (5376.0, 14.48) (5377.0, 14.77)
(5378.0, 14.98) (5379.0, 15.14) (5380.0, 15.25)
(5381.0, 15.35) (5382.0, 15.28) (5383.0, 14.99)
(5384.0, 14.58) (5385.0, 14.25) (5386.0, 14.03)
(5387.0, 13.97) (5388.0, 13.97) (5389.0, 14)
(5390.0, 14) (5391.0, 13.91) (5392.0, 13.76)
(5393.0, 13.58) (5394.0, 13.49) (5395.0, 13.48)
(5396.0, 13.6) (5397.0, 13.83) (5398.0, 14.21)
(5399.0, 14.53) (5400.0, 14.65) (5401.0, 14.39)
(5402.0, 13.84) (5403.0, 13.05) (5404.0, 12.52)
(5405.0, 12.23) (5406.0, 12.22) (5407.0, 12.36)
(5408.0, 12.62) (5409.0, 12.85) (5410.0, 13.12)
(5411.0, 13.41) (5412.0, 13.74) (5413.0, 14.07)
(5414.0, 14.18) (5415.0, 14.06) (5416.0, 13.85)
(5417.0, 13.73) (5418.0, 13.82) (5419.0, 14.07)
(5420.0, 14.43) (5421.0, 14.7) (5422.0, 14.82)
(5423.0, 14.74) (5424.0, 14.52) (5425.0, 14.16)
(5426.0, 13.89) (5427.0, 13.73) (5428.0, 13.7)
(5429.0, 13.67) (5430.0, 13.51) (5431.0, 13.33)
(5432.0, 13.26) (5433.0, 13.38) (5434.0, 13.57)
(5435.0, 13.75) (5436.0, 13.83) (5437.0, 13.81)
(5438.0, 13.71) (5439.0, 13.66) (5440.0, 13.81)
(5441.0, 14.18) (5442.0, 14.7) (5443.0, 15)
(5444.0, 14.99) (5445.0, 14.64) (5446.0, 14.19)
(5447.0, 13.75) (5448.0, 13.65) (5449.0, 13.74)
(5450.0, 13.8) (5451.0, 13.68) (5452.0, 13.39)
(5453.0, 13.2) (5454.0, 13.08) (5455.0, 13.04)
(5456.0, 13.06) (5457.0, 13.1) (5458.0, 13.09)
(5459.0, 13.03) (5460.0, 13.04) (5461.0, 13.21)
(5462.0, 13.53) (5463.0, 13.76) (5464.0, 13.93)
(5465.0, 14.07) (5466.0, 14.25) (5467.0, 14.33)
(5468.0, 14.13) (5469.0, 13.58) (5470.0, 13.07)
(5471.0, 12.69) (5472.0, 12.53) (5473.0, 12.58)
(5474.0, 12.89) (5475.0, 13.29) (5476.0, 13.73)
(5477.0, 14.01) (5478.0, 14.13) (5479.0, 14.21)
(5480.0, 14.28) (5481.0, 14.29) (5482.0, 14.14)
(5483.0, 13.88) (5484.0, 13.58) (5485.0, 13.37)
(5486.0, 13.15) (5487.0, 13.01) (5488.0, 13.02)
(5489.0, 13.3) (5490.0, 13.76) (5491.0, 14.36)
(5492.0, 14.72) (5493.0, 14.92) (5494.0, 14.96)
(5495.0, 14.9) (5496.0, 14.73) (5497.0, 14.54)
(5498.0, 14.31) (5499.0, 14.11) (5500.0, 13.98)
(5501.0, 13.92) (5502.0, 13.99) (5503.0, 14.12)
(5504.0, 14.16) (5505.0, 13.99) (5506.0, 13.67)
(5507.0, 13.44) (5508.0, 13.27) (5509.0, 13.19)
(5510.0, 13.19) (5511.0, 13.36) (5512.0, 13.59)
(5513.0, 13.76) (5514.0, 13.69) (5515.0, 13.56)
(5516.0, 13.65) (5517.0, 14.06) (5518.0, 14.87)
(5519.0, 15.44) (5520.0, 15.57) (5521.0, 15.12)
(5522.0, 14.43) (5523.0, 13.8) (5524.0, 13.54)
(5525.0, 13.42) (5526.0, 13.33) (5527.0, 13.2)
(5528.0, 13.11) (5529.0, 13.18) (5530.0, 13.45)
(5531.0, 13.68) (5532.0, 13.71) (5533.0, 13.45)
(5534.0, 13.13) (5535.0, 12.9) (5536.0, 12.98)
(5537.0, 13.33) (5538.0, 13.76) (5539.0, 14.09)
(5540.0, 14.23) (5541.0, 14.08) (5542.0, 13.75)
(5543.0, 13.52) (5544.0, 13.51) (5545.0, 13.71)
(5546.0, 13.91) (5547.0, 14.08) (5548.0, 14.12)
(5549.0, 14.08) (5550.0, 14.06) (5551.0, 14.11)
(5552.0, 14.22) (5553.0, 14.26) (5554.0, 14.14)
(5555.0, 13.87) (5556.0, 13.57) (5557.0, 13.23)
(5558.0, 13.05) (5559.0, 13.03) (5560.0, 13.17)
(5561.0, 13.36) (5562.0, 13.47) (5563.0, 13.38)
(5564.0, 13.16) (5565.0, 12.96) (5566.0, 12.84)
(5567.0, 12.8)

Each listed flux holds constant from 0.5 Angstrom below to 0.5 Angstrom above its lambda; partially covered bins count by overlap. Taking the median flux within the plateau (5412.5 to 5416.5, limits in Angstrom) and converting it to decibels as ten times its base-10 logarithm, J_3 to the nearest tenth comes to 11.5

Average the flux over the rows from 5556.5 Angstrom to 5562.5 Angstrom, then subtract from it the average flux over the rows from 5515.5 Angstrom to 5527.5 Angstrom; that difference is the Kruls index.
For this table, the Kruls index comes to -0.98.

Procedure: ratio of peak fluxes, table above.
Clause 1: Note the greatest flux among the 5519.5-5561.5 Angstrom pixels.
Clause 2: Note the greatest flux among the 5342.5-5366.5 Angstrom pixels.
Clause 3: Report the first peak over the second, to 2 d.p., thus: 1.05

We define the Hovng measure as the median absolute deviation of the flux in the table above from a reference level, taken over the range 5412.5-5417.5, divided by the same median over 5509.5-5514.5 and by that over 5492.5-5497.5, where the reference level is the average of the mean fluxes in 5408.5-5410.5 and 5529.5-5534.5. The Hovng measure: 1.4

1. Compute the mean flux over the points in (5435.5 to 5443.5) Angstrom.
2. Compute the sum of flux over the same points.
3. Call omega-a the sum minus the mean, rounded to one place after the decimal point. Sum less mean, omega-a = 98.6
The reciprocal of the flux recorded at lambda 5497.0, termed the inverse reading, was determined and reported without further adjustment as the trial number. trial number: 0.0688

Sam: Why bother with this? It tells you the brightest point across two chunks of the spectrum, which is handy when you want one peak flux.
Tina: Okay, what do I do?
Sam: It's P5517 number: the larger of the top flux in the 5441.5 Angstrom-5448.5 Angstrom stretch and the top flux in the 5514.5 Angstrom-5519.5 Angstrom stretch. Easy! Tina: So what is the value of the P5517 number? 15.4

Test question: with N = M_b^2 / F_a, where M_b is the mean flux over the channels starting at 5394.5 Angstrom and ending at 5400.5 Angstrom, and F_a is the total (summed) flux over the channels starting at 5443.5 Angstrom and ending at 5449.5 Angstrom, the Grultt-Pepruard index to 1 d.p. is 2.3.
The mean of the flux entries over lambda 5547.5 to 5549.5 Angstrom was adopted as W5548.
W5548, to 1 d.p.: 14.1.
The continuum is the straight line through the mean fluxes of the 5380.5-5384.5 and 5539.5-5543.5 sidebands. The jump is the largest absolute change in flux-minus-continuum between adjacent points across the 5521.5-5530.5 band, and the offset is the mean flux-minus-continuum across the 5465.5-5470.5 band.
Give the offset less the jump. -1.18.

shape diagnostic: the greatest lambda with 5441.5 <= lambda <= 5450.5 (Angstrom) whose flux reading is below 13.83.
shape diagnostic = 5450.0 Angstrom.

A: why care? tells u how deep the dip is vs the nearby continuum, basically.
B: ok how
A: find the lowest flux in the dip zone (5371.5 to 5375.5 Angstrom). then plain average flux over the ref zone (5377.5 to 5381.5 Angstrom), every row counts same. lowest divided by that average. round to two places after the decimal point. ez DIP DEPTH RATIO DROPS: 0.84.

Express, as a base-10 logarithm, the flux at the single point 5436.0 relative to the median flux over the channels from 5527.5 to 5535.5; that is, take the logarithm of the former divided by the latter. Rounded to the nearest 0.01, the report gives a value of 0.02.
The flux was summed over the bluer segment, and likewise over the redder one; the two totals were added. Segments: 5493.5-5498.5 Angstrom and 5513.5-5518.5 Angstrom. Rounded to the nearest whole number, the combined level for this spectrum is 143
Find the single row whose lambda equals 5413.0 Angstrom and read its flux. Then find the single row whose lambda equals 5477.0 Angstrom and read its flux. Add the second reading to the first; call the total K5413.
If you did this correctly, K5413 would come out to 28.1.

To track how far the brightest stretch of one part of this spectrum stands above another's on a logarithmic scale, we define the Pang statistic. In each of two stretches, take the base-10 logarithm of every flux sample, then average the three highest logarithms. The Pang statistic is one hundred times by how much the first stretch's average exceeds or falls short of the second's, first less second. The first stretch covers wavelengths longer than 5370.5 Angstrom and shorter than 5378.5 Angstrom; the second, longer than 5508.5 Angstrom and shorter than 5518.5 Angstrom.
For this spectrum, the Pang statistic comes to 1.6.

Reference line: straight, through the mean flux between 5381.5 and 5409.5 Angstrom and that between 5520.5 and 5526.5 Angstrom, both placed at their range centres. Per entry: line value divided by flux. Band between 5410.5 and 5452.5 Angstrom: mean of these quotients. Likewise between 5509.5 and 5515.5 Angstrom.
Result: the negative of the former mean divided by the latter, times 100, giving -96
